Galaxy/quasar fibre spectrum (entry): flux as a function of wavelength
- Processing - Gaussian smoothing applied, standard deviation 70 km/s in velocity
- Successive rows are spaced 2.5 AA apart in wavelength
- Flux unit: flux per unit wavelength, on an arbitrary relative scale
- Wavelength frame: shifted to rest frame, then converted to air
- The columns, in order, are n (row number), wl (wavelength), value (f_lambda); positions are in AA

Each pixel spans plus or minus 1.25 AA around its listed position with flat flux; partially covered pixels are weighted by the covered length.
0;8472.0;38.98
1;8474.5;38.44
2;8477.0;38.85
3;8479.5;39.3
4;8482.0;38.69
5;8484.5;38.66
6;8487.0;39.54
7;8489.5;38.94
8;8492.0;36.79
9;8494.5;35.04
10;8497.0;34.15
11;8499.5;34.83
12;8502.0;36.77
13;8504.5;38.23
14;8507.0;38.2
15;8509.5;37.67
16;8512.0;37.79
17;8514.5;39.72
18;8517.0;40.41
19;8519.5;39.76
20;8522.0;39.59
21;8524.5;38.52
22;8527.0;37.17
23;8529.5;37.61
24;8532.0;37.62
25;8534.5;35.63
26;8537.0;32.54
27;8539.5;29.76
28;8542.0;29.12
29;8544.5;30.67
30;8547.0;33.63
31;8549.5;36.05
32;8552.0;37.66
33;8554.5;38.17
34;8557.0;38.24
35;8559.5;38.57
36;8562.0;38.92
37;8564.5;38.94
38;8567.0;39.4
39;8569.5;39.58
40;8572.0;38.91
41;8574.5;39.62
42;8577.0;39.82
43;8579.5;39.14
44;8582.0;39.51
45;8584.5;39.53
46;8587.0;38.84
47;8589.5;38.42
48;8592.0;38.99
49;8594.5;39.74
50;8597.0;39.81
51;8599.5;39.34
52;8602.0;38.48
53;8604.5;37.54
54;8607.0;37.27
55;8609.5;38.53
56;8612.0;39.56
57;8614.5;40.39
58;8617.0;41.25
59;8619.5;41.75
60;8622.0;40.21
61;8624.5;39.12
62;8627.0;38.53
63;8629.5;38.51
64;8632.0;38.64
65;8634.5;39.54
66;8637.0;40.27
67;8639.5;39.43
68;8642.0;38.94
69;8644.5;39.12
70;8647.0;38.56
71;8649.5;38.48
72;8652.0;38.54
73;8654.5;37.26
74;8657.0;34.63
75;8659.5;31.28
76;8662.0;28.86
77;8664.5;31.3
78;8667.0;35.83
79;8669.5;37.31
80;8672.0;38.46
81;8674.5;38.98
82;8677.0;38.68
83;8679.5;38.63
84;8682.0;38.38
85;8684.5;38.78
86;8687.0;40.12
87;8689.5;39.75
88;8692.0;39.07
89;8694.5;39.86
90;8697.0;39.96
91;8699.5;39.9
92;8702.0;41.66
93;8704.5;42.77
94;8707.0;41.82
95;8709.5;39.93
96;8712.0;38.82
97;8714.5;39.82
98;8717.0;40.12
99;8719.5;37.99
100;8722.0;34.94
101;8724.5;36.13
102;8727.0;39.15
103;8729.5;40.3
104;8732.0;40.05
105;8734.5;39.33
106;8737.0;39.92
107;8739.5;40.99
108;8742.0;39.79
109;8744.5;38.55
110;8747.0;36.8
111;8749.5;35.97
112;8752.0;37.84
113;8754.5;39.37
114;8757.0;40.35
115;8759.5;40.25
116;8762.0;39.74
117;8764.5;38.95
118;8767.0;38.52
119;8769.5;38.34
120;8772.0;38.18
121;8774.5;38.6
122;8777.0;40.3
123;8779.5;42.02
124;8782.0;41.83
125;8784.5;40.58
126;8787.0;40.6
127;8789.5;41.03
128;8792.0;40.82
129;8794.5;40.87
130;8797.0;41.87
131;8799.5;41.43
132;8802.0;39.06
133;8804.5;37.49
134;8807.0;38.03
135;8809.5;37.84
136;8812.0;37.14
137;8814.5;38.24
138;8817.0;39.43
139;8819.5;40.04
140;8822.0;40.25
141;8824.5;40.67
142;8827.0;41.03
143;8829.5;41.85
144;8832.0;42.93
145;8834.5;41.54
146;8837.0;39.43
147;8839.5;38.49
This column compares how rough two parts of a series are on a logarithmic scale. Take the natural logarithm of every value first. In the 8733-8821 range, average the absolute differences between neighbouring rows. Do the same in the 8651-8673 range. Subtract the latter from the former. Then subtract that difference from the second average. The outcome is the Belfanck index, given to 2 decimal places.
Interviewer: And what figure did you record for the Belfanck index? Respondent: 0.12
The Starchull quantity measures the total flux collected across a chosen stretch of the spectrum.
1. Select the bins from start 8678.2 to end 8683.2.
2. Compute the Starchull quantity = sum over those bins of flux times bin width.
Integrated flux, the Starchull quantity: 193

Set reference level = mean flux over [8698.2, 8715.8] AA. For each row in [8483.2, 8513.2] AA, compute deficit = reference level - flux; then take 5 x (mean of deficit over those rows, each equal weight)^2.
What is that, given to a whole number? 60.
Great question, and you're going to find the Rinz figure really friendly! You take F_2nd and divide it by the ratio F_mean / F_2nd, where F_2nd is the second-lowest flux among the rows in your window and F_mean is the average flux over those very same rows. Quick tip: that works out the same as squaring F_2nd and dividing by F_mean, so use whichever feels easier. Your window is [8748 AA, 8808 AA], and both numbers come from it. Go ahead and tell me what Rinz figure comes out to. 35.4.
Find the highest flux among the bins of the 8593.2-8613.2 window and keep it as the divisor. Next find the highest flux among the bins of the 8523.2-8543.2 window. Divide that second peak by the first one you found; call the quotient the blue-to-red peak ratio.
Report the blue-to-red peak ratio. 0.968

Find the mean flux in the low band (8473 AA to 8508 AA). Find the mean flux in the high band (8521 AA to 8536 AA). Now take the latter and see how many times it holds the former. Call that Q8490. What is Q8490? 1.00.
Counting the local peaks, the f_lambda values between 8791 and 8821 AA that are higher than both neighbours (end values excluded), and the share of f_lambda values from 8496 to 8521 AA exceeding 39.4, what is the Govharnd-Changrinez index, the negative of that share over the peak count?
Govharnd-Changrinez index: -0.15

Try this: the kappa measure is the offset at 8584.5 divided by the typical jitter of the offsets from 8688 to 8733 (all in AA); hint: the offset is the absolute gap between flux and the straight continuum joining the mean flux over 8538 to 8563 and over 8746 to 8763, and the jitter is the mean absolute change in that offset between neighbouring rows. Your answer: 3.6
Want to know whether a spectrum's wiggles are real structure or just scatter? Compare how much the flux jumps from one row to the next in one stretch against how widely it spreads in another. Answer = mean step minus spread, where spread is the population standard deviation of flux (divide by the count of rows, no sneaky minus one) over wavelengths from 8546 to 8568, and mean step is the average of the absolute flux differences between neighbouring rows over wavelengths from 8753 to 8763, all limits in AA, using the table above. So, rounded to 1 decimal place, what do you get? -1.2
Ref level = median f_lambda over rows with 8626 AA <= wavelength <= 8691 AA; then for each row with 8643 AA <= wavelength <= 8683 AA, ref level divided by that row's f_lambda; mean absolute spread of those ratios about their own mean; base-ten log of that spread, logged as -1.08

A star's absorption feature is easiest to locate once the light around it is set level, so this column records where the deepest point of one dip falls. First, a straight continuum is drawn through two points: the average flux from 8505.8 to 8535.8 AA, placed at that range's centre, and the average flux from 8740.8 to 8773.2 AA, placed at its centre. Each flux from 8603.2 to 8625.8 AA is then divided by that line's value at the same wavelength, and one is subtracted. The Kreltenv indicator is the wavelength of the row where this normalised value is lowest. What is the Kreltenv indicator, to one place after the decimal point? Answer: 8607.0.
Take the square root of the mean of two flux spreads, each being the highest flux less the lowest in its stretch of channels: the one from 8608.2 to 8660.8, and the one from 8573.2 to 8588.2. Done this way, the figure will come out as 2.4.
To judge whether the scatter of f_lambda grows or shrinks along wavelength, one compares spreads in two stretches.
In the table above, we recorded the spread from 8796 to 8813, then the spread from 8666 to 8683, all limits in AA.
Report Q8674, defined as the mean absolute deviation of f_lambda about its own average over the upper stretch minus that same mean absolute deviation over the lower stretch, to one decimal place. 0.7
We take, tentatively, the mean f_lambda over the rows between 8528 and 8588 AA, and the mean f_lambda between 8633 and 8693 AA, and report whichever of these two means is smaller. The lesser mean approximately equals 37.0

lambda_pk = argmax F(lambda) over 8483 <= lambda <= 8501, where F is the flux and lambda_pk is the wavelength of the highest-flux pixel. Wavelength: 8487.0 AA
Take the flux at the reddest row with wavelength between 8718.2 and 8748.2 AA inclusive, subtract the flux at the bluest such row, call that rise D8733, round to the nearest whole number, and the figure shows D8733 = -1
